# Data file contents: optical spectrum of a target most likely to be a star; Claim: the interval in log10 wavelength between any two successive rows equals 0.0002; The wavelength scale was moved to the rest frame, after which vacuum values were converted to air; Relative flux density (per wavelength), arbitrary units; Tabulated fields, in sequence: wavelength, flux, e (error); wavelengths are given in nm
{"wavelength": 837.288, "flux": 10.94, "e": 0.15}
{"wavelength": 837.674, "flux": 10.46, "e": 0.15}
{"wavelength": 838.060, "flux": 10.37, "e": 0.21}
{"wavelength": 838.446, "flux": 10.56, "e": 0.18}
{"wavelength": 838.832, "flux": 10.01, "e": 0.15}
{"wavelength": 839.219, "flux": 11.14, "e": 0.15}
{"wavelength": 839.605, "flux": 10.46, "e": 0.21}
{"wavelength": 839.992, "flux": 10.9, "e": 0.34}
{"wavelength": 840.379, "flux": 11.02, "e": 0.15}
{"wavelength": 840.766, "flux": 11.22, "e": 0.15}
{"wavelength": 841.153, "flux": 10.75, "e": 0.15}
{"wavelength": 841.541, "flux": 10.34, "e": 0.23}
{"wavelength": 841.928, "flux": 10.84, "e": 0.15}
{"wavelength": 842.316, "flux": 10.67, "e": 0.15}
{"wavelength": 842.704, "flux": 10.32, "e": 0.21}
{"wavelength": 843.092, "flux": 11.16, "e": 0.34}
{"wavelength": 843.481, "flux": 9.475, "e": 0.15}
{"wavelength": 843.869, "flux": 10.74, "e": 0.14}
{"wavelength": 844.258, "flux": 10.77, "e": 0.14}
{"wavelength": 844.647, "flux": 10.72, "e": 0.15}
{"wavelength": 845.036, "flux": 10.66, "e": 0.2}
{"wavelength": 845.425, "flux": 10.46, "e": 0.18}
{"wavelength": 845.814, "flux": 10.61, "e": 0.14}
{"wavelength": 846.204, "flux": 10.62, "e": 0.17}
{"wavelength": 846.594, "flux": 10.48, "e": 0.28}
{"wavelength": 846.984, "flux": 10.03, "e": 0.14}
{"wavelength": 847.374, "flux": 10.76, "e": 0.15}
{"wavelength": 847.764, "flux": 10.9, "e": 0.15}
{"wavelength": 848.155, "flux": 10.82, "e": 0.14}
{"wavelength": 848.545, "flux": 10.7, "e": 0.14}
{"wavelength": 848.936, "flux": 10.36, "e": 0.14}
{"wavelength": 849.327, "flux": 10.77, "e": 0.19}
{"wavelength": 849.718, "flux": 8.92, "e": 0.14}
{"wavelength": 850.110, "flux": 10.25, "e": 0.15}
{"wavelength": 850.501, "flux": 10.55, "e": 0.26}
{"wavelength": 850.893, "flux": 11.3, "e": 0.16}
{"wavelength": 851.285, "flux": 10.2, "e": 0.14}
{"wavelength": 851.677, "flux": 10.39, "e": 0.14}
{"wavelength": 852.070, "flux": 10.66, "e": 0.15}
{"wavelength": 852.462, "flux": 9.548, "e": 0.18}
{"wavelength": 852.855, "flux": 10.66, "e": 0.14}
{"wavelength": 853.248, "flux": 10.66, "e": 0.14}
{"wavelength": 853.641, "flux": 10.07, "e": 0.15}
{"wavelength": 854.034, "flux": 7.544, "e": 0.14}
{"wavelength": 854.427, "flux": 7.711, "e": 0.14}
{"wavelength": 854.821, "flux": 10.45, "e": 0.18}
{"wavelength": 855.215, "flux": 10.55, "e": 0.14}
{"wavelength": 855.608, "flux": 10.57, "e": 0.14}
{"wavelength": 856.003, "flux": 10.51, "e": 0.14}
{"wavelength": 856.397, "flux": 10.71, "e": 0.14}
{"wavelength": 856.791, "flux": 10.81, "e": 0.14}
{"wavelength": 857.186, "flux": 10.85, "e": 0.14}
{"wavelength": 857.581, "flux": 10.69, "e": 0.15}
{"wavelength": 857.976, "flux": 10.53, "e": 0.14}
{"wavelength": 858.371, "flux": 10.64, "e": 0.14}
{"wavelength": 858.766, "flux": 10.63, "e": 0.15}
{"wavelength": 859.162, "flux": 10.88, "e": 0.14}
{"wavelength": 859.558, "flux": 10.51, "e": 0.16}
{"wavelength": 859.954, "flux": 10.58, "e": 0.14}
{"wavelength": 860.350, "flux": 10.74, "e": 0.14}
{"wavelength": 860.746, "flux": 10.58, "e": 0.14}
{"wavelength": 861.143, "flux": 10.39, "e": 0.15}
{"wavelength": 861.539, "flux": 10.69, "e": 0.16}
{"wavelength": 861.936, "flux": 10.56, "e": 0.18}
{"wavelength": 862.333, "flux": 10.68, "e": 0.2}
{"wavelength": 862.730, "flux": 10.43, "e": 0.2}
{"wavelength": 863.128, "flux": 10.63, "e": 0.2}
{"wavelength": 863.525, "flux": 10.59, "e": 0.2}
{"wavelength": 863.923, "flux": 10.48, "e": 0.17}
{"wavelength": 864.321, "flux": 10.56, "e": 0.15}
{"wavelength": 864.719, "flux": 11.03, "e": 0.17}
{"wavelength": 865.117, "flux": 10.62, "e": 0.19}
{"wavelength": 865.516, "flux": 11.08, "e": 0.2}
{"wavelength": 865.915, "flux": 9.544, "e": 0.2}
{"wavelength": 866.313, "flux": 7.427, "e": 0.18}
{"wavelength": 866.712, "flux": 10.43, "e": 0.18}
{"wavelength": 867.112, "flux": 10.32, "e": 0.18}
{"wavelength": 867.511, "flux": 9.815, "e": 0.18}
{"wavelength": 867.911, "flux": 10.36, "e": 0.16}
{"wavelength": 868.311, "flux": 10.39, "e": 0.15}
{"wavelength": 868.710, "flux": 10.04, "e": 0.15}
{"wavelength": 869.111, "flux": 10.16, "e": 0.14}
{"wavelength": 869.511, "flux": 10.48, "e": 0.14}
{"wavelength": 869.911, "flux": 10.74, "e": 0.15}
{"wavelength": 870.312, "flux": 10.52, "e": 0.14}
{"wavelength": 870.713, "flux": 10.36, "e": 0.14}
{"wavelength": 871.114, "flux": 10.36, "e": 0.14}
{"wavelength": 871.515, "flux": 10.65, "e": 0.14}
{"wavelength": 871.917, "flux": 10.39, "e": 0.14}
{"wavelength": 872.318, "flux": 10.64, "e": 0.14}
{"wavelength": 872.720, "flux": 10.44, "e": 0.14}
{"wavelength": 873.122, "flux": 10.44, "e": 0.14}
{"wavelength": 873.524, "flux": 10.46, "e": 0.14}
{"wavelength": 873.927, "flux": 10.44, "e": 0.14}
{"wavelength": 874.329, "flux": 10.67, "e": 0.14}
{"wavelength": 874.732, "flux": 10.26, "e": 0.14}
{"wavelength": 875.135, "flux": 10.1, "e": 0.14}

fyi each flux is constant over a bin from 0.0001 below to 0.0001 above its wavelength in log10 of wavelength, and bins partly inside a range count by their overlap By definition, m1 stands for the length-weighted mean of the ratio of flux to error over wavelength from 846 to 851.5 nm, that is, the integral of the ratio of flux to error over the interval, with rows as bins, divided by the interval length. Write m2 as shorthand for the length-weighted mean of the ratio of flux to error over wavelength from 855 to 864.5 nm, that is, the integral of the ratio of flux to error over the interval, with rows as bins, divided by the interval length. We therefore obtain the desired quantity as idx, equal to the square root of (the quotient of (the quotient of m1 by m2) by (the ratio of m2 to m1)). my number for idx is 0.95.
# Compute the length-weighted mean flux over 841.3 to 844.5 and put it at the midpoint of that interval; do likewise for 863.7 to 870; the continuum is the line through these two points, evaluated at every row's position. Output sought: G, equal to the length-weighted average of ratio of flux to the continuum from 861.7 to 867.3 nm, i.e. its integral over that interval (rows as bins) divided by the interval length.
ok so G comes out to 1.01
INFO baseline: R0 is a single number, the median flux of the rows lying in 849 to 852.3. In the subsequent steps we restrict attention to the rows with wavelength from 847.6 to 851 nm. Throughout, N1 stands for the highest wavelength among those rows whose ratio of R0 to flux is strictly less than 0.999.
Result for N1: 850.893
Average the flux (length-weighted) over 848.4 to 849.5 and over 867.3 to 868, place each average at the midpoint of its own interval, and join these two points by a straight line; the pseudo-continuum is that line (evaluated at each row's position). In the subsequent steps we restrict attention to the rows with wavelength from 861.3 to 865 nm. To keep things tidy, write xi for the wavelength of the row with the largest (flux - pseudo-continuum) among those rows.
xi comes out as 864.719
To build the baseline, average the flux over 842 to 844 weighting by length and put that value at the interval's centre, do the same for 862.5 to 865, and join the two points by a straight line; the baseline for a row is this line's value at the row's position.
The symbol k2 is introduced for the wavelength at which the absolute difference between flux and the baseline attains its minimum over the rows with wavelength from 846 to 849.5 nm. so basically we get 846.594 nm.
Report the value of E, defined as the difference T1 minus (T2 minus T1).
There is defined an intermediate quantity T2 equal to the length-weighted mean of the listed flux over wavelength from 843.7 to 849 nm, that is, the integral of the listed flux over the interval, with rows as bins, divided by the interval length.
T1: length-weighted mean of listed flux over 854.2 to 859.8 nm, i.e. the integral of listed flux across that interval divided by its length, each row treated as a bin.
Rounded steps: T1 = 10.4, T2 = 10.6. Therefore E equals 10.2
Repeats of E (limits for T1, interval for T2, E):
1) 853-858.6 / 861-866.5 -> 10.0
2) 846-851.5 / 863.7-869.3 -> 10.8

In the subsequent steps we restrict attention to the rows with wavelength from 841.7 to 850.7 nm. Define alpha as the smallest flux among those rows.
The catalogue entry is 8.92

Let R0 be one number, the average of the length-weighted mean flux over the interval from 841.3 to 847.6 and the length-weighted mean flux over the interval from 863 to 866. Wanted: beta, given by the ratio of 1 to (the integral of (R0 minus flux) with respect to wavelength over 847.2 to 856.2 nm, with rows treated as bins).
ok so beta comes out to 0.3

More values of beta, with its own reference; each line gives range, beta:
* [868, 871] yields 1.7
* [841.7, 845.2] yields -16.0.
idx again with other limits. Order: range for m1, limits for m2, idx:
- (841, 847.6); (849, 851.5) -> 0.99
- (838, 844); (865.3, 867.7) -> 1.15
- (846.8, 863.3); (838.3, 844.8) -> 1.10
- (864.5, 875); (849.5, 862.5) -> 0.98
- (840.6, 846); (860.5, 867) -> 1.09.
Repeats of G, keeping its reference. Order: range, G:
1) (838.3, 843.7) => 1.01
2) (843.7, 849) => 1.01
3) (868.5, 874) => 1.03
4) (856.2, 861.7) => 1.03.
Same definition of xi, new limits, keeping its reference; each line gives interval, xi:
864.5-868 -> 865.516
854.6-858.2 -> 857.186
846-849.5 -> 847.764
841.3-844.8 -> 843.092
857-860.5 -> 859.162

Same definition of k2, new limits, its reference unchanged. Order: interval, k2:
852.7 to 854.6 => 853.248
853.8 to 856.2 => 855.608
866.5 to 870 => 869.911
